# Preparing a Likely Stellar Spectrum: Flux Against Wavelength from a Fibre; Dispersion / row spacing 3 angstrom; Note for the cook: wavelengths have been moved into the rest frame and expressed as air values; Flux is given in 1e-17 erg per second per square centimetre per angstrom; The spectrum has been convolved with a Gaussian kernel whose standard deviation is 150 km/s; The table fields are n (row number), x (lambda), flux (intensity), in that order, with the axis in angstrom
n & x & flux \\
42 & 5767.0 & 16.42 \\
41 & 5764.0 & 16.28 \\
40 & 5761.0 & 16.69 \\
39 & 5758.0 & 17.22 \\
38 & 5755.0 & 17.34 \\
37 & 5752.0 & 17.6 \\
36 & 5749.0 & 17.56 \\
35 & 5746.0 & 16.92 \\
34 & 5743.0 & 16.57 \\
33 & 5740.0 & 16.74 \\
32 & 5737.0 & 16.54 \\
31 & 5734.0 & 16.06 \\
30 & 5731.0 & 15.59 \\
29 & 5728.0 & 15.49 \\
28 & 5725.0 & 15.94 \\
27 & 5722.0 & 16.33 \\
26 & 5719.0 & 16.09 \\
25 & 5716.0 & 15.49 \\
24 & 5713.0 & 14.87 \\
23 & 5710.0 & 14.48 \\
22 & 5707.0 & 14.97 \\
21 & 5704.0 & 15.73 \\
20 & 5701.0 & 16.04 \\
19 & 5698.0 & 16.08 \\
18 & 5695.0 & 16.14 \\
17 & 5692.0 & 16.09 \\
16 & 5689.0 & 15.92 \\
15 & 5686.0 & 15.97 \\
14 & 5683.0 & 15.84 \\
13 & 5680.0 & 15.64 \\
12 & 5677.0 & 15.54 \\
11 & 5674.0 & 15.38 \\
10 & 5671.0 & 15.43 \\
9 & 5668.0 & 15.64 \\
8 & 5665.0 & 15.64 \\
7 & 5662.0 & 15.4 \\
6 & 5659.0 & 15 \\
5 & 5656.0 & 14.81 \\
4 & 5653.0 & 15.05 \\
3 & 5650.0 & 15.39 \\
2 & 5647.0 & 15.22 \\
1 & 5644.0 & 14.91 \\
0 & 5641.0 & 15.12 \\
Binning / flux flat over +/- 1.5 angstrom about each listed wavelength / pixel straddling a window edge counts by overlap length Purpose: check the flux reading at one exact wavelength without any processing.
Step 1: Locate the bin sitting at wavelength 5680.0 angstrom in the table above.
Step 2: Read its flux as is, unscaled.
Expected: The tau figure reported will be 15.64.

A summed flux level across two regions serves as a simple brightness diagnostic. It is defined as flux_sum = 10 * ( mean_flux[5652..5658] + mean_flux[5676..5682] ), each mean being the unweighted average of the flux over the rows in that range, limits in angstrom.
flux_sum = 305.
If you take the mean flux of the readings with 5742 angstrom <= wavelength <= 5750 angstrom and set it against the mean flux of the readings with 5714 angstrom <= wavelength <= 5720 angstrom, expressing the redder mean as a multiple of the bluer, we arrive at 1.08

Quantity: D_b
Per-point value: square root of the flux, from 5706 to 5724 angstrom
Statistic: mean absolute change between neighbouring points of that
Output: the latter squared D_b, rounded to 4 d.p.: 0.0036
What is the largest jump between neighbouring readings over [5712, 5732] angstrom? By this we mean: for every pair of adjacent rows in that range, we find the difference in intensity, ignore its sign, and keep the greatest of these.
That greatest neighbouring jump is 0.62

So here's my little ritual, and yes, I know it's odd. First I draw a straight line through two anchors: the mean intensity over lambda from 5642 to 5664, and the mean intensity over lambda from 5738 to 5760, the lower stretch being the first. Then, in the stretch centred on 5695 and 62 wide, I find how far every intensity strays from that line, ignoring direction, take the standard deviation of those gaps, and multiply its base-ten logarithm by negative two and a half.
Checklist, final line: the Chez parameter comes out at 0.7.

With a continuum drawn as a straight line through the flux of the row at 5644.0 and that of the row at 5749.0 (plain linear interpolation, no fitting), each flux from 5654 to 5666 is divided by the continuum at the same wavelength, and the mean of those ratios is 0.992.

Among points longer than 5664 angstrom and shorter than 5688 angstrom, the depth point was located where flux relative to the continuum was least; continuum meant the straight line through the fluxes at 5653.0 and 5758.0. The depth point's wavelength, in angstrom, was 5674.0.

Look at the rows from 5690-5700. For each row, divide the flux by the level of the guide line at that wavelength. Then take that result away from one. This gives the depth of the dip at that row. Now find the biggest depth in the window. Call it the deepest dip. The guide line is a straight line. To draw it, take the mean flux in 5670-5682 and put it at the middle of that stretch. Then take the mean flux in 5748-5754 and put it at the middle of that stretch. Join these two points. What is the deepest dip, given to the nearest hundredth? 0.00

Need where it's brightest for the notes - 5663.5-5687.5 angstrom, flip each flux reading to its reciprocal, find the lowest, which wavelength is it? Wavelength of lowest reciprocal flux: 5686.0 angstrom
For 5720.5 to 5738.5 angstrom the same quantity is 5737.0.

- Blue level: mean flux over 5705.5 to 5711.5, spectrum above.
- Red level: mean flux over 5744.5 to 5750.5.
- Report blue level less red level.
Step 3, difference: -2.5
